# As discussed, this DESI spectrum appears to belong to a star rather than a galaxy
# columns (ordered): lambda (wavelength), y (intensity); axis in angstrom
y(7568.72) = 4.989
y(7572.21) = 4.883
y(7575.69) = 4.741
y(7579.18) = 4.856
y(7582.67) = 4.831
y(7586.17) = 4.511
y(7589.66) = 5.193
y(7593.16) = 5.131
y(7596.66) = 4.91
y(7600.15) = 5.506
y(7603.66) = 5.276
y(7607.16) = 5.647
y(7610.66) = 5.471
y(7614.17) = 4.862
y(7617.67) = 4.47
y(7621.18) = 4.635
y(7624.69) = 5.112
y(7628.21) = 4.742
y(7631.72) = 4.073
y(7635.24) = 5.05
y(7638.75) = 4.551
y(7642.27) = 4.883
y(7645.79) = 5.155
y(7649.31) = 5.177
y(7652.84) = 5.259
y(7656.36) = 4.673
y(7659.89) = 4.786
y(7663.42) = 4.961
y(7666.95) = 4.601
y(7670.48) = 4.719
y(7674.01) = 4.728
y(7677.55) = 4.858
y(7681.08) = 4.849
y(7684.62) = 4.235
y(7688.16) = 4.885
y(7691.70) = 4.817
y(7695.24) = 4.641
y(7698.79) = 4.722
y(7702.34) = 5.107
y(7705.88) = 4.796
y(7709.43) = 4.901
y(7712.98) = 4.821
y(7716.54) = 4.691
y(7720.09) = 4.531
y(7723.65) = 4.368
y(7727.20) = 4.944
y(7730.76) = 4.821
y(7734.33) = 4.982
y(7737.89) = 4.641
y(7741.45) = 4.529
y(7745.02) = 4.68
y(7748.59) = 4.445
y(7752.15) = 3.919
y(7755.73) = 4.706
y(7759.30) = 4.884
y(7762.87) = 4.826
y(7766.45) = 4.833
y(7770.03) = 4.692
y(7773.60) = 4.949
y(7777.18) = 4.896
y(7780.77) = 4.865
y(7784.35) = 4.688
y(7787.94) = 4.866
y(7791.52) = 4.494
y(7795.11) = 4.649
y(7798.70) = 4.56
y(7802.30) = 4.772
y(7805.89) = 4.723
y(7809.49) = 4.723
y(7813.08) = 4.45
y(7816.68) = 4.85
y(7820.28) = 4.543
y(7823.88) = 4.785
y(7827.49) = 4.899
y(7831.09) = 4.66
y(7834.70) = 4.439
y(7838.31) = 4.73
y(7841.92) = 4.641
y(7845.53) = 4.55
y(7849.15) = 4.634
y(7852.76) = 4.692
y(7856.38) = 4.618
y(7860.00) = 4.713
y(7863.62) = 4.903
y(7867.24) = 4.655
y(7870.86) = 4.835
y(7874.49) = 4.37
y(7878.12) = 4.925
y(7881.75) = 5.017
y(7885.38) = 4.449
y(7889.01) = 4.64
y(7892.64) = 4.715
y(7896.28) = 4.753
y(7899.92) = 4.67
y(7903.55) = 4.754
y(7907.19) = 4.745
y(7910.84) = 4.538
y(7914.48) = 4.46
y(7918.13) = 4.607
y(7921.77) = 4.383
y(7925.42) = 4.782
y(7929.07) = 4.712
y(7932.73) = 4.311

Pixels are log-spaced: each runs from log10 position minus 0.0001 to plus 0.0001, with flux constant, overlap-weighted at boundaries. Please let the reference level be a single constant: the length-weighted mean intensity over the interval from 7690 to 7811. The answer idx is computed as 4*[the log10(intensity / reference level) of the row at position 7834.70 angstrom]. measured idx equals -0.11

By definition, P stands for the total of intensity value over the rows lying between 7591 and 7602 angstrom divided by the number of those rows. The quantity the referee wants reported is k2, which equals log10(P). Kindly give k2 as 0.715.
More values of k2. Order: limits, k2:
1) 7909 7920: 0.657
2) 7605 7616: 0.726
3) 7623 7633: 0.667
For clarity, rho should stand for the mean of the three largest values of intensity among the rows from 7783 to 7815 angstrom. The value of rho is 4.79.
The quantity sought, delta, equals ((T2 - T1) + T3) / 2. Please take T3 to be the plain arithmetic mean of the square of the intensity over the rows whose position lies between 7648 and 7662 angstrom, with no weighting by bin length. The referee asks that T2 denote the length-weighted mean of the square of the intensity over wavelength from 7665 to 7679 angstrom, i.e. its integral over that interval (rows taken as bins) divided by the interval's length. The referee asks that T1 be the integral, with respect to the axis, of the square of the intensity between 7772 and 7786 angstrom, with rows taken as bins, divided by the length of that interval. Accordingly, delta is 11.8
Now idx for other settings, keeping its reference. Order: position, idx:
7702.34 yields 0.14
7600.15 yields 0.27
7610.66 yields 0.26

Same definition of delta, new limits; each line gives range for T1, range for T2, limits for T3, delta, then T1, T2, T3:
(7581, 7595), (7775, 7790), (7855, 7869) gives 10.7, 24.2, 23.3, 22.3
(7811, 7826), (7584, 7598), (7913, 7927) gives 11.7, 21.8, 24.4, 20.8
